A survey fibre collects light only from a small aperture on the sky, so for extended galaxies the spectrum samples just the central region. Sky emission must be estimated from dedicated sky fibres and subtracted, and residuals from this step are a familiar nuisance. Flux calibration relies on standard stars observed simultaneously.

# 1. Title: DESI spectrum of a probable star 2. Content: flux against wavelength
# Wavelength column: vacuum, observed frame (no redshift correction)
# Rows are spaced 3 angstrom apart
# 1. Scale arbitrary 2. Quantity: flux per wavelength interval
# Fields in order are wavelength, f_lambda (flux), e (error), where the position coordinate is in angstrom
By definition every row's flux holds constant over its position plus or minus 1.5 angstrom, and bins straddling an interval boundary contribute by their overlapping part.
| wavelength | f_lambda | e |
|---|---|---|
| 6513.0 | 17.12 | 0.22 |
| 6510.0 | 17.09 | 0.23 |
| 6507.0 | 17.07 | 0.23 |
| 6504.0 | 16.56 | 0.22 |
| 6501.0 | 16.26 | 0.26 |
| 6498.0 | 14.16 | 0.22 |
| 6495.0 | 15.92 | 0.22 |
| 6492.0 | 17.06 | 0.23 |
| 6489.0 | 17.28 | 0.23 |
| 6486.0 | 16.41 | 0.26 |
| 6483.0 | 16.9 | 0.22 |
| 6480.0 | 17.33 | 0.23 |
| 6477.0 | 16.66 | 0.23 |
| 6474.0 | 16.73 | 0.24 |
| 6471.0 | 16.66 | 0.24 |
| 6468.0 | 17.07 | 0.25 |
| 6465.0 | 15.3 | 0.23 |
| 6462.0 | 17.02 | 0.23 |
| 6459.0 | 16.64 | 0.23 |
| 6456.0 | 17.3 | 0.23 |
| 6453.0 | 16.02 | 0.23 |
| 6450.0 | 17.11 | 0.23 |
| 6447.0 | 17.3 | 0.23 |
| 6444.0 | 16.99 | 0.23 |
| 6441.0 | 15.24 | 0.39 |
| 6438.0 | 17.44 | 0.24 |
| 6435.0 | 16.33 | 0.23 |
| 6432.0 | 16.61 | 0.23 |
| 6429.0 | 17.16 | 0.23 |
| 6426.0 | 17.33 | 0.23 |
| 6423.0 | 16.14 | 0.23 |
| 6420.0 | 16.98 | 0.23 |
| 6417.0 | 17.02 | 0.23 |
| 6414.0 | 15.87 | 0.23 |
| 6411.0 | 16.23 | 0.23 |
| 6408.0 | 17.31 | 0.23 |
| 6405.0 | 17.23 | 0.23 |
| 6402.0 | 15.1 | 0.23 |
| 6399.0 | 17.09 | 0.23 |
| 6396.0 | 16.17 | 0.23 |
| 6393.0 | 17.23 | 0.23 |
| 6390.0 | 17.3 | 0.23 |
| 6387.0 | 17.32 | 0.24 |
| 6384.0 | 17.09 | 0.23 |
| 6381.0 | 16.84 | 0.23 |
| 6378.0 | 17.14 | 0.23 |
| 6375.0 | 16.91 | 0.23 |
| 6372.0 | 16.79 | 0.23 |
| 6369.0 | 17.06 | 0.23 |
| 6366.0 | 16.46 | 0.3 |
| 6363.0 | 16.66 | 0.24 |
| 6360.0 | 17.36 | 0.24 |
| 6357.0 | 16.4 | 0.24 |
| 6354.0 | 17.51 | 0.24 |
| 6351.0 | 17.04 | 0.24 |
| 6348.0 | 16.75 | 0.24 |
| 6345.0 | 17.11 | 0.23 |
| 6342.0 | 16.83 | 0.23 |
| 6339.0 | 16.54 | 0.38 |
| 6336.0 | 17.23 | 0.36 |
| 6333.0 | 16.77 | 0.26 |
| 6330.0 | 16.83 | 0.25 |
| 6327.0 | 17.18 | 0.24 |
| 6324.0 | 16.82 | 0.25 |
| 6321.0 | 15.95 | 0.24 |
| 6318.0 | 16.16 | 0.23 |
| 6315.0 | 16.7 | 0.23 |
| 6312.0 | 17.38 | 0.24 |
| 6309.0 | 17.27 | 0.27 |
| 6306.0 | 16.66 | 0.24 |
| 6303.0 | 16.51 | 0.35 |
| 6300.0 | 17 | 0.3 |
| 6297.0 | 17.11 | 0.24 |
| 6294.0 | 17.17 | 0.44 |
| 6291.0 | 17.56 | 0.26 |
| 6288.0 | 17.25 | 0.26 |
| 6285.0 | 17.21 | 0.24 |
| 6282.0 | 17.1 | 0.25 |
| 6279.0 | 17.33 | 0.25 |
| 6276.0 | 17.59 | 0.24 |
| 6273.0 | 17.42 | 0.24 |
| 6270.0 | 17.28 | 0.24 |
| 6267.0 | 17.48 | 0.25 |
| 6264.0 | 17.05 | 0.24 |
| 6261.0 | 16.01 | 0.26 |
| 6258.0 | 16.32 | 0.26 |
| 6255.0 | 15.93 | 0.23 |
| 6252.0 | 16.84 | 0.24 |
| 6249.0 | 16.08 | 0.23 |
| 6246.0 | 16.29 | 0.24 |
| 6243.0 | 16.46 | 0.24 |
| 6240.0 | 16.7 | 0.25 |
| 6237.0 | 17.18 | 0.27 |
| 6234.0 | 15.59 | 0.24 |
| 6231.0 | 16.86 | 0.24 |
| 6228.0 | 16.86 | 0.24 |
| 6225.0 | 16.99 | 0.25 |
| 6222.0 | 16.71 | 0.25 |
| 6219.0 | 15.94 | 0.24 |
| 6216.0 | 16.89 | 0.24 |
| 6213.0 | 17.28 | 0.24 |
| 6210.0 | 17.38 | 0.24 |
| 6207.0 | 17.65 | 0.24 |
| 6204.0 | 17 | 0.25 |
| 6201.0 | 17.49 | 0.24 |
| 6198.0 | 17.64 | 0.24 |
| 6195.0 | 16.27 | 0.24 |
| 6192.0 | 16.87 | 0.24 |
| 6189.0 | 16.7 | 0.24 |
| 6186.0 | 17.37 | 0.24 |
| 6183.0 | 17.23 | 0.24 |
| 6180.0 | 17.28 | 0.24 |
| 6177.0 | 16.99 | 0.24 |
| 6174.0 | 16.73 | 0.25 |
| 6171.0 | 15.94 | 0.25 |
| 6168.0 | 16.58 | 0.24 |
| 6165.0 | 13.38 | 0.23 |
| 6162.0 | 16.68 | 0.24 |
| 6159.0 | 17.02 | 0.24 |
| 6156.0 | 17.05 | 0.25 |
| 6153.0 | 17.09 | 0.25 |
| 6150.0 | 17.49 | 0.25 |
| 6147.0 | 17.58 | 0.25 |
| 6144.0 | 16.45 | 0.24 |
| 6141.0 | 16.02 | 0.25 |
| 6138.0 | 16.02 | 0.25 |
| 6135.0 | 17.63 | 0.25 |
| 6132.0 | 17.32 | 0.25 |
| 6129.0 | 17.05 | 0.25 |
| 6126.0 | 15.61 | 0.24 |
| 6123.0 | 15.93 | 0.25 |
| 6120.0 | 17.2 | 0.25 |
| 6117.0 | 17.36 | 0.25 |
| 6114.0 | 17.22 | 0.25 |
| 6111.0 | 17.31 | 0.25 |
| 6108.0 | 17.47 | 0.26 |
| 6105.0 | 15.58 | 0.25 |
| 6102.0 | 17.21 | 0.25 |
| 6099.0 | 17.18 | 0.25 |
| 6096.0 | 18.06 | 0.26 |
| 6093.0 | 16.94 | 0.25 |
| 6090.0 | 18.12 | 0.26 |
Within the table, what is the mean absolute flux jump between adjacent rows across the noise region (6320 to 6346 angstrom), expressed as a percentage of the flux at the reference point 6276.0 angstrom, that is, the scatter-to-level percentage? 2.4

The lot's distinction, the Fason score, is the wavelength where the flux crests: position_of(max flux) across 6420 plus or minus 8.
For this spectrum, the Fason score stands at 6426.0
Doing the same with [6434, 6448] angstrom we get 6438.0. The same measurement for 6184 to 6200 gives 6198.0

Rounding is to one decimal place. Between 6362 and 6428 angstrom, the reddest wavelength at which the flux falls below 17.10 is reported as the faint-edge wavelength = 6423.0 angstrom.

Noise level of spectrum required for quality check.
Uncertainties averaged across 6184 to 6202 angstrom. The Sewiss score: 0.240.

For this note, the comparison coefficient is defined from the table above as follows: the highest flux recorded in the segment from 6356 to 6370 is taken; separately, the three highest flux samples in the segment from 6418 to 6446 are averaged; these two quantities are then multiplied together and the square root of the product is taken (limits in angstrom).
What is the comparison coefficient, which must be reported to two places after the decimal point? 17.33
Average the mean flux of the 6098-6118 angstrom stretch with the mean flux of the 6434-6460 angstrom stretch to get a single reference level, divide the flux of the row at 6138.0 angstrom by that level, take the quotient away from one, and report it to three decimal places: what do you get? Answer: 0.051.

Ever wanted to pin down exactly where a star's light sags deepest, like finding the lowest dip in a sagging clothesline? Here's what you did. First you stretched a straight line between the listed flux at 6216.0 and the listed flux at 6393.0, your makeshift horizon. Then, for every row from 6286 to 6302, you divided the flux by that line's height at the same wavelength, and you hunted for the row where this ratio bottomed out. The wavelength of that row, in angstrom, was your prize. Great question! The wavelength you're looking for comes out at 6300.0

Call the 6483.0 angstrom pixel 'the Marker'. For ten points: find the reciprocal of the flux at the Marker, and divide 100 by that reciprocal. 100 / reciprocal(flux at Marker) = 1690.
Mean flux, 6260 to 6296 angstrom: 17.2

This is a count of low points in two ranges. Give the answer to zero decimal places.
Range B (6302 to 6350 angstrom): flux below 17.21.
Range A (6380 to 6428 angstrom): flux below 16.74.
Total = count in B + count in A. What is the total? 18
